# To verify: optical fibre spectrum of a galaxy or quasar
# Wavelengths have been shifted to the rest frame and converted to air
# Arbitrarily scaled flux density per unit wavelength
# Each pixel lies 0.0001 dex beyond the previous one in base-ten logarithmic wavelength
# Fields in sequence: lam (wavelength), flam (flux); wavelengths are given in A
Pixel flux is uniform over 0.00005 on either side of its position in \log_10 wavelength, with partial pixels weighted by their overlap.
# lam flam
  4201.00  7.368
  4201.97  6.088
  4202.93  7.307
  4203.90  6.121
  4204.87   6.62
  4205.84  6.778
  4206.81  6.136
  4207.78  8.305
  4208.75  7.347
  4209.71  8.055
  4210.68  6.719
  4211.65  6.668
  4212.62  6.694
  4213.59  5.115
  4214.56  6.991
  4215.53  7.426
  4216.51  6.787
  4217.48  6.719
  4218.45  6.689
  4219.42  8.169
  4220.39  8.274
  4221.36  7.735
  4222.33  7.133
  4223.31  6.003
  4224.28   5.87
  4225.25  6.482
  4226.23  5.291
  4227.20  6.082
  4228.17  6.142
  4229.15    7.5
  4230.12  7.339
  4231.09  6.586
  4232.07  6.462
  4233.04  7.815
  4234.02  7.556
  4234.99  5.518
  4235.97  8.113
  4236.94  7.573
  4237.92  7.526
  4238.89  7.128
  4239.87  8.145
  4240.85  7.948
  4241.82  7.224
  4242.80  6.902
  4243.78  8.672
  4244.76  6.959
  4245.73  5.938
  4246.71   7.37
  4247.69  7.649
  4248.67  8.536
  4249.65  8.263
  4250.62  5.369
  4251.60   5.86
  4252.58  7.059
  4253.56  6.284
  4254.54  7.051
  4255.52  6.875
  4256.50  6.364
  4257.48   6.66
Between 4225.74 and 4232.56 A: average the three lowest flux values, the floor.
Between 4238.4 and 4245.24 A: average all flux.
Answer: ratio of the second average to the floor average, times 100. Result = 130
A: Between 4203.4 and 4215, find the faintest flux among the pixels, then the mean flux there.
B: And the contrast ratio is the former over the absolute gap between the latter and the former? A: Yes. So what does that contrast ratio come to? 3.04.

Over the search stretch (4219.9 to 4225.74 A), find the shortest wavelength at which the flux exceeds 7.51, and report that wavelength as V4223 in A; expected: 4220.39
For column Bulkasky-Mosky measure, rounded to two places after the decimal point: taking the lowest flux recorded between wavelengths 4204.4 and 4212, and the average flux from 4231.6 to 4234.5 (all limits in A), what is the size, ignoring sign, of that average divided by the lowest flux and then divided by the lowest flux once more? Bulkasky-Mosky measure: 0.19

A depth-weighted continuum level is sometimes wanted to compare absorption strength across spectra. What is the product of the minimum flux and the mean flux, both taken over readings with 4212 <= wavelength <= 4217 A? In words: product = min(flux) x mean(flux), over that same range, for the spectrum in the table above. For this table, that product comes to 34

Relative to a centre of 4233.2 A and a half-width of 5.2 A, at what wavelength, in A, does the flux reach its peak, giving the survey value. 4235.97 A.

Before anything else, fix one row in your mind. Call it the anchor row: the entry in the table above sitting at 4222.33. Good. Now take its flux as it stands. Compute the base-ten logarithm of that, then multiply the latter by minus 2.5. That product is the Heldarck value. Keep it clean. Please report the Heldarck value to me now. -2.133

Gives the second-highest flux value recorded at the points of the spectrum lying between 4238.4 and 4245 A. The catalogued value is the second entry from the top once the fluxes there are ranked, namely 8.145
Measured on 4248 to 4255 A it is 8.263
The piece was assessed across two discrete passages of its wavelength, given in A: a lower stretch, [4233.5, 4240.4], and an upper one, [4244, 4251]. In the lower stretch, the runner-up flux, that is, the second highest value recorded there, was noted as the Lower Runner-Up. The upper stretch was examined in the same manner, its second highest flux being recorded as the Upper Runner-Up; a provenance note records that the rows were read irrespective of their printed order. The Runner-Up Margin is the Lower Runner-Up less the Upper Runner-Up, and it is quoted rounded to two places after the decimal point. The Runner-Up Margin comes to -0.15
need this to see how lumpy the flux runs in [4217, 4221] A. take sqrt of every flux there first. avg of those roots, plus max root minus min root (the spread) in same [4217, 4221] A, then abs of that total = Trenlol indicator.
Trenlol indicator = 3.02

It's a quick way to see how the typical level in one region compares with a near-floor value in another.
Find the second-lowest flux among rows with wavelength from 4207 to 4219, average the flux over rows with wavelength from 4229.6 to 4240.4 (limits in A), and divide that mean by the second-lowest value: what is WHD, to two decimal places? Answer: 1.09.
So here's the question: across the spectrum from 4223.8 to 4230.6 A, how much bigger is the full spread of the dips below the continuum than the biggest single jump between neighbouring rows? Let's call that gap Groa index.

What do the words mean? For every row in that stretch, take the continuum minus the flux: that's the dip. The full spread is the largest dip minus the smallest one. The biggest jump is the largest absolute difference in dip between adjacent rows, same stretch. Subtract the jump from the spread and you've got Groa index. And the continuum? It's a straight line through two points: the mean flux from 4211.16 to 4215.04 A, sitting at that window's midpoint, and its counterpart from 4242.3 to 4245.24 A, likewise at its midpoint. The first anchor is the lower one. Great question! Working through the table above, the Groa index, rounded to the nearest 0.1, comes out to 0.8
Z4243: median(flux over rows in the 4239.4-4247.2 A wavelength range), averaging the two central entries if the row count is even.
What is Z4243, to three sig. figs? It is 7.30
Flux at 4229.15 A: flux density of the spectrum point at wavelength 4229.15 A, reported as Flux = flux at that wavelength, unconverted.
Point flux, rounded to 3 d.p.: 7.500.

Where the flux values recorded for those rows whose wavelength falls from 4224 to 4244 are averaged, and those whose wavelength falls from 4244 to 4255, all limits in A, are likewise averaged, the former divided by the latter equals 1.01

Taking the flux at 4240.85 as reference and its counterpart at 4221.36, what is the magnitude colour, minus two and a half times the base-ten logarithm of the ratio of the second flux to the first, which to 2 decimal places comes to 0.03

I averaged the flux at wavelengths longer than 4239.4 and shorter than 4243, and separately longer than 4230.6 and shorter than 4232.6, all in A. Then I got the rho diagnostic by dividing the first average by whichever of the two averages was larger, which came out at 1.00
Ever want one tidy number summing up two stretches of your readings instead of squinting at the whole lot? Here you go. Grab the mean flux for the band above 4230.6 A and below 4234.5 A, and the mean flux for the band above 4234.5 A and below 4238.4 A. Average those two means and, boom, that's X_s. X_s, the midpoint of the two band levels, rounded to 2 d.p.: 7.14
